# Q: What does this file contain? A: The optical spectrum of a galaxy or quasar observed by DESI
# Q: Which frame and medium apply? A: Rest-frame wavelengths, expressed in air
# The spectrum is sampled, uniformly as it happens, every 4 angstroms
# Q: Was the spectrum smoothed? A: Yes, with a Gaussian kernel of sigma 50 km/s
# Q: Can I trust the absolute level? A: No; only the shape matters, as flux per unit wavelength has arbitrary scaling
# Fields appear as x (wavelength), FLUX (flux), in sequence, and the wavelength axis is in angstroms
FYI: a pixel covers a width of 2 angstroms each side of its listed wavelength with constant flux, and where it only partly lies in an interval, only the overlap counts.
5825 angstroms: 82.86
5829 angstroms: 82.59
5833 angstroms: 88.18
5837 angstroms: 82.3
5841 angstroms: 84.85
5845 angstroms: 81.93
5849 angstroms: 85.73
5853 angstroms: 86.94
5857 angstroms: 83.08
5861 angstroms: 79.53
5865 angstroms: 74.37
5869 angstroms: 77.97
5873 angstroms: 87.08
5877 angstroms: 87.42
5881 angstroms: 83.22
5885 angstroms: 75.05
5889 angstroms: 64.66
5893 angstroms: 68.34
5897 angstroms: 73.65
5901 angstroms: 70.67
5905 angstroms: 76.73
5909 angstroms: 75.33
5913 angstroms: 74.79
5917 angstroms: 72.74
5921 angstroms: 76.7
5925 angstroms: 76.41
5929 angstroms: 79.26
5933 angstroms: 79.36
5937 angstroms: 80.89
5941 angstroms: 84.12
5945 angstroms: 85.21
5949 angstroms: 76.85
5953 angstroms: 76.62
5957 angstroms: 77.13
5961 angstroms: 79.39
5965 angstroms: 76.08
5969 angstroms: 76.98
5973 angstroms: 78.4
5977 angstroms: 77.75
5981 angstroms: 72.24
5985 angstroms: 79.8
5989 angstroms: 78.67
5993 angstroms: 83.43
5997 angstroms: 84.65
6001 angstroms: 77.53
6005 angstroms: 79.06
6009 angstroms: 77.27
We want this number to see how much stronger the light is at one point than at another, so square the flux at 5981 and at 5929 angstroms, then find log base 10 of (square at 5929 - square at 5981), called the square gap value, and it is 3.03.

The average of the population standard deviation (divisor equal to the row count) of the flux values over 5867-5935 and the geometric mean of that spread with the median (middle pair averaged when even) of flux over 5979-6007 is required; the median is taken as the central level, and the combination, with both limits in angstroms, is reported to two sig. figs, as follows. 14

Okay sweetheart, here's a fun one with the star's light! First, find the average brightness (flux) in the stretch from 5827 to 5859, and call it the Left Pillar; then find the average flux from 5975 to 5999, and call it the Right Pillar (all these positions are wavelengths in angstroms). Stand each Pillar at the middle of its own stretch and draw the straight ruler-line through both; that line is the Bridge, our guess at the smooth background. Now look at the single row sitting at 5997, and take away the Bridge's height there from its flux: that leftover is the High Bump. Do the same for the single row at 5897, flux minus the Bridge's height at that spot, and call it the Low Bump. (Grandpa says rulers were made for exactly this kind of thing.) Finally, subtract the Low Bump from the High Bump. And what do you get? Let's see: 14.5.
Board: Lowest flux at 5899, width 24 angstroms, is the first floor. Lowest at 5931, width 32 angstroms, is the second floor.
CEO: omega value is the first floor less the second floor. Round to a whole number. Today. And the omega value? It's -8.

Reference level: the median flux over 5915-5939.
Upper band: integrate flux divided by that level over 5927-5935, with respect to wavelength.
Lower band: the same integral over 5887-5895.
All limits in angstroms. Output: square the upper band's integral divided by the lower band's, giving 1.42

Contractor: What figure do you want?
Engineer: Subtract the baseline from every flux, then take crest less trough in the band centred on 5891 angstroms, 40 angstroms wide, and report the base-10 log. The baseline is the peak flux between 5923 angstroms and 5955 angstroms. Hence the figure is 1.36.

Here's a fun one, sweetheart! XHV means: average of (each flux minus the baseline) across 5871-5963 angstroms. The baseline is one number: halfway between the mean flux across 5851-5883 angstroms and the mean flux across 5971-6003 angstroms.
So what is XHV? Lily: -3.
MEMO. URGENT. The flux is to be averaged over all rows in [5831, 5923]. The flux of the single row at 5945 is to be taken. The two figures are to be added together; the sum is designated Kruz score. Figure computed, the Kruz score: 164.0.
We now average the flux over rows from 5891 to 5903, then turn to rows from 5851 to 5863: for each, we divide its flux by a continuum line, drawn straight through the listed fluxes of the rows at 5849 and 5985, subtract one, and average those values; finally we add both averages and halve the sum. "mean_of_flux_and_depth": 35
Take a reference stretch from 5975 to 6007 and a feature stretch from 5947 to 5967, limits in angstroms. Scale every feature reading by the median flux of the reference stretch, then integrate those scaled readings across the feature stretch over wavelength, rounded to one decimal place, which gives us 19.6 angstroms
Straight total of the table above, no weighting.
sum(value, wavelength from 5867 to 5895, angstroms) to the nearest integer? 544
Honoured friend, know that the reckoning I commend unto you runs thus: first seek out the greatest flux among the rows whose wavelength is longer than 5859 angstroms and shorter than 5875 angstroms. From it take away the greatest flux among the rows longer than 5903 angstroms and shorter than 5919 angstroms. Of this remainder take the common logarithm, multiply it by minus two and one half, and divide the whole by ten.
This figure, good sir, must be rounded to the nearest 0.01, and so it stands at -0.25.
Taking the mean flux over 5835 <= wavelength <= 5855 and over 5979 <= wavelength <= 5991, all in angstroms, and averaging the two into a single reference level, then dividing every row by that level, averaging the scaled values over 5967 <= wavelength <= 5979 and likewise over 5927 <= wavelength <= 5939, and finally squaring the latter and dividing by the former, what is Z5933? 1.02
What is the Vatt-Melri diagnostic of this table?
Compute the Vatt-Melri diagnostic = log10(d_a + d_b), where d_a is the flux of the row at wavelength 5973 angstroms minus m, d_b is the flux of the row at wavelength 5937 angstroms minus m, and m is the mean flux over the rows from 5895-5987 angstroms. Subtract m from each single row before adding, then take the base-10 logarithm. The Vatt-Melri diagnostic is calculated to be 0.68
